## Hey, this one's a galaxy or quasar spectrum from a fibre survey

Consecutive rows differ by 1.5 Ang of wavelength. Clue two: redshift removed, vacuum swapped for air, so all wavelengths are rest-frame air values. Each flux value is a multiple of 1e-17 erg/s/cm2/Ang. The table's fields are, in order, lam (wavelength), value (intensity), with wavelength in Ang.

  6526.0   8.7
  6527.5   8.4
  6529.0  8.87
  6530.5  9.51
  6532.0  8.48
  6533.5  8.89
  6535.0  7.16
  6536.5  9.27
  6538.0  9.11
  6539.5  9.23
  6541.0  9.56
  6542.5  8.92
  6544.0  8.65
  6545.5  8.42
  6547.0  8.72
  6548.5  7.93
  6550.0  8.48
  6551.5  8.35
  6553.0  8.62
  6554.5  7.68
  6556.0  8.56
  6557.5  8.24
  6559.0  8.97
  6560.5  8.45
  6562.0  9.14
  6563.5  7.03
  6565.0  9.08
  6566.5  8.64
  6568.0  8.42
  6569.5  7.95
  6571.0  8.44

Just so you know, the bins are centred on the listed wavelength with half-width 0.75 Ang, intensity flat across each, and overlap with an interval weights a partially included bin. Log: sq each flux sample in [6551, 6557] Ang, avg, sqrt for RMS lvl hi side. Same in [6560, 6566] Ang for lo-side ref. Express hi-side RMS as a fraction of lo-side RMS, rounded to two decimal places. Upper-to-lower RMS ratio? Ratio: 0.98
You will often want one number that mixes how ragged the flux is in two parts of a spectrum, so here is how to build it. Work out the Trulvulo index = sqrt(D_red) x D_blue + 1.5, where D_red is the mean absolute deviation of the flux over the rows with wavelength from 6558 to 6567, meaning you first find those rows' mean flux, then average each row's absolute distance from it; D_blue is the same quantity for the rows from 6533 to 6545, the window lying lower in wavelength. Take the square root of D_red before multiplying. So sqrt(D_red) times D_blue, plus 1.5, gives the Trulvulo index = 1.85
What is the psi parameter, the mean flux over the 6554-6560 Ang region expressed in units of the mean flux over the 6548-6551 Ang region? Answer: 1.02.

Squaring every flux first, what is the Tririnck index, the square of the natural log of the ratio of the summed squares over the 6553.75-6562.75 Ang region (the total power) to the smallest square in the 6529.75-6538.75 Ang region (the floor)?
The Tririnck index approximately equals 4.58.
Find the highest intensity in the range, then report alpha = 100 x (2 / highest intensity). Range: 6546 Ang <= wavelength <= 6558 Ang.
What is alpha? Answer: 22.9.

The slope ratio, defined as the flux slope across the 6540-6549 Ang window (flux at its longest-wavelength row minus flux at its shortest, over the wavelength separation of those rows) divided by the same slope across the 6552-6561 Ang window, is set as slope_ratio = 9.6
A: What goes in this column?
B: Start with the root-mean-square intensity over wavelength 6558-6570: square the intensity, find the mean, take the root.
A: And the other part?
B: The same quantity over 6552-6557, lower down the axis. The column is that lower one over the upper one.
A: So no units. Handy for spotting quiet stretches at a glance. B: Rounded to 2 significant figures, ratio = 0.98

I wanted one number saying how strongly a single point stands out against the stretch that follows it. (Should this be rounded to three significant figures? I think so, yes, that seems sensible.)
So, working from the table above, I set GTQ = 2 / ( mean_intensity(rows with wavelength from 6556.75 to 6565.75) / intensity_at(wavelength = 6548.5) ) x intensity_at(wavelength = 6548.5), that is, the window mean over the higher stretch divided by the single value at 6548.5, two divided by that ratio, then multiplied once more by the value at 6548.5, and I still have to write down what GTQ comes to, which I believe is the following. 14.8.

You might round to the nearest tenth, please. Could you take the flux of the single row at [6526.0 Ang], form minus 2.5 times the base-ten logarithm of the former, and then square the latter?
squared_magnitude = 5.5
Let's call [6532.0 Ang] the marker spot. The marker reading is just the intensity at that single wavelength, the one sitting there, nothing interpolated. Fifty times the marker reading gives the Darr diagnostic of 424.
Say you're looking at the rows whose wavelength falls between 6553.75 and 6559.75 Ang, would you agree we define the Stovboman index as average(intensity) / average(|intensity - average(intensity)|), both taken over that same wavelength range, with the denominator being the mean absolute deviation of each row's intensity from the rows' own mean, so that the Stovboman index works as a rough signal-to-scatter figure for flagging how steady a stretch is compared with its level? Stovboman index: 20.8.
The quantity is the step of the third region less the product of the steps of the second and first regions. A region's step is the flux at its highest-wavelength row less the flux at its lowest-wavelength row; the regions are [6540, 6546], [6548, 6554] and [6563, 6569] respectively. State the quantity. 2.2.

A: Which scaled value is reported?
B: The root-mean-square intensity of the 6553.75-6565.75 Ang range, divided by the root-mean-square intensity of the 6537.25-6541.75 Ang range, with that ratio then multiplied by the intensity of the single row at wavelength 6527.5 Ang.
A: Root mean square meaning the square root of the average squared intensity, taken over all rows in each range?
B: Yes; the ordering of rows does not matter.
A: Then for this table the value 7.6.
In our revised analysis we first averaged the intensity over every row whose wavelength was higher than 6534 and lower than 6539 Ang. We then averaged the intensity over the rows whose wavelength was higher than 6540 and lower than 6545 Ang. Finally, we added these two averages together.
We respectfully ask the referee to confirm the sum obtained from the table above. 17.6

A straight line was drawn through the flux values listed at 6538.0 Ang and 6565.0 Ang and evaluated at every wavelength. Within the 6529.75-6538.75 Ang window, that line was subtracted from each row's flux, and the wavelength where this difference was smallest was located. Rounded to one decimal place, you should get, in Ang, 6535.0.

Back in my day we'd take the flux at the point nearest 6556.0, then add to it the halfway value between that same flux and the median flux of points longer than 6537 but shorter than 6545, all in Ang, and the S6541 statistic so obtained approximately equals 17.4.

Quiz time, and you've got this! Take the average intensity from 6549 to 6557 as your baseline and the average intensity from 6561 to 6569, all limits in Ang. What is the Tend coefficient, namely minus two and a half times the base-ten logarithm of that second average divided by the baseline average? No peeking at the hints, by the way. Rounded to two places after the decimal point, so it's -0.02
